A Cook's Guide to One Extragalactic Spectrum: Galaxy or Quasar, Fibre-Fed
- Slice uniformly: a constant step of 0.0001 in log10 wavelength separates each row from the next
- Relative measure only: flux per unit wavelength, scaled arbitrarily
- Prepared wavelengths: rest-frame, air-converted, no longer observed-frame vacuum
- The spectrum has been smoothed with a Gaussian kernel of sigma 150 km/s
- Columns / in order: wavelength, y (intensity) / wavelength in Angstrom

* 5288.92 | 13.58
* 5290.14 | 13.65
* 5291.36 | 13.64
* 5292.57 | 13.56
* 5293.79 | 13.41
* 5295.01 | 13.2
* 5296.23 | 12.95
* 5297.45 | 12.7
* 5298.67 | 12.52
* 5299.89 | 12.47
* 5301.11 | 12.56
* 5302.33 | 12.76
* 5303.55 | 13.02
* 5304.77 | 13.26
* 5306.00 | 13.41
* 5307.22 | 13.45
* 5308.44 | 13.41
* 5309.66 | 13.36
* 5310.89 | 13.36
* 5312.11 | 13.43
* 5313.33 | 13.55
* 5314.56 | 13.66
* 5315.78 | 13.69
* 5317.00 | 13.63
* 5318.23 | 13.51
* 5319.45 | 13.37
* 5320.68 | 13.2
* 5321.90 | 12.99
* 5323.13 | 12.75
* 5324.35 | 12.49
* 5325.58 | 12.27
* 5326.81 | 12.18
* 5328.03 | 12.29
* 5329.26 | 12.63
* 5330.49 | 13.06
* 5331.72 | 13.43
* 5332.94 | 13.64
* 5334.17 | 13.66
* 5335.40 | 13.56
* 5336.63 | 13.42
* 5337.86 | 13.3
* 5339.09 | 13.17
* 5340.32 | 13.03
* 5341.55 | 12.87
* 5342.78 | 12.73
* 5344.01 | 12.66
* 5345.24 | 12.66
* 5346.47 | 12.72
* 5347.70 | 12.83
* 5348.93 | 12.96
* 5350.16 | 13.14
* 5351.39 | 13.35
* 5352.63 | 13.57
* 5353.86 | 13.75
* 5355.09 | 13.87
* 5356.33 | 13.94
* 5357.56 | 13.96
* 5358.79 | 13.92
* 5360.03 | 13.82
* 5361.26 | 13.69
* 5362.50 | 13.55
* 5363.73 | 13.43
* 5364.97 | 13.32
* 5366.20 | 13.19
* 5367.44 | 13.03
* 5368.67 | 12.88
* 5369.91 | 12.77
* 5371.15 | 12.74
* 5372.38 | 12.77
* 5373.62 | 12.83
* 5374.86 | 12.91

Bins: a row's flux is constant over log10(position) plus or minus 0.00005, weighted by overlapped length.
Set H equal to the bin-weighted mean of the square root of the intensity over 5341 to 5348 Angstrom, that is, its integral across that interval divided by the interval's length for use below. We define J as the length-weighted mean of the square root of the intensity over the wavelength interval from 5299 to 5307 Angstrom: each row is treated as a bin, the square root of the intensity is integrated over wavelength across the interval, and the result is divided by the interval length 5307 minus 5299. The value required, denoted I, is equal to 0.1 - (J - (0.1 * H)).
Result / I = -3.14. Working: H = 3.57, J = 3.59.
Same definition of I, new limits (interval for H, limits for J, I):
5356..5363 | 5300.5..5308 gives -3.14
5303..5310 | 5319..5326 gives -3.12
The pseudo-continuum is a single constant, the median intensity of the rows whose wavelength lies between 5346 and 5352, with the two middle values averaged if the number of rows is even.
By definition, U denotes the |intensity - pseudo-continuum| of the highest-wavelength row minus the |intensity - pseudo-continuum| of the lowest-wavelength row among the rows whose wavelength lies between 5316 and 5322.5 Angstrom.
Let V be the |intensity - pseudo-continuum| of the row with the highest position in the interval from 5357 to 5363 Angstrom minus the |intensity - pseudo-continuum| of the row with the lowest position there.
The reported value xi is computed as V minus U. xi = 0.23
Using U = -0.64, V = -0.41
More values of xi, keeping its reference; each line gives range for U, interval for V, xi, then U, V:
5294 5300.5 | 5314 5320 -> -0.54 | 0.25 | -0.29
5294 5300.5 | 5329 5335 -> 0.12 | 0.25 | 0.37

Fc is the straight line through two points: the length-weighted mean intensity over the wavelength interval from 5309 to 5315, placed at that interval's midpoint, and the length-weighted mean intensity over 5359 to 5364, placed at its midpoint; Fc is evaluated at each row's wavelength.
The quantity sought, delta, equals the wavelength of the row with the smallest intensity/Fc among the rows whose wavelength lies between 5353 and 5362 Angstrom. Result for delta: 5361.26 Angstrom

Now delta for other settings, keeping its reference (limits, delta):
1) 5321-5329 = 5326.81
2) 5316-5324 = 5323.13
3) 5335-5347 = 5345.24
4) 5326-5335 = 5326.81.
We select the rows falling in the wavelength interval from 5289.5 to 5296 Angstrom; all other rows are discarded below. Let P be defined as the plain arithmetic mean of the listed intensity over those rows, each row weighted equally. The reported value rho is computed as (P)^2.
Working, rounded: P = 13.5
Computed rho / 182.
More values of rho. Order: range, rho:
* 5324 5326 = 153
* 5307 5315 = 181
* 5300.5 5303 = 160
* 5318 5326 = 167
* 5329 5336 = 178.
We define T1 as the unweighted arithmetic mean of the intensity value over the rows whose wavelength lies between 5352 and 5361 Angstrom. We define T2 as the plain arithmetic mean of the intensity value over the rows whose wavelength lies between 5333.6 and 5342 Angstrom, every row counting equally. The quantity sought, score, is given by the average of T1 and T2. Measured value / 13.6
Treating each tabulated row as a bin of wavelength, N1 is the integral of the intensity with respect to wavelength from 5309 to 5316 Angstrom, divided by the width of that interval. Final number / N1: 13.5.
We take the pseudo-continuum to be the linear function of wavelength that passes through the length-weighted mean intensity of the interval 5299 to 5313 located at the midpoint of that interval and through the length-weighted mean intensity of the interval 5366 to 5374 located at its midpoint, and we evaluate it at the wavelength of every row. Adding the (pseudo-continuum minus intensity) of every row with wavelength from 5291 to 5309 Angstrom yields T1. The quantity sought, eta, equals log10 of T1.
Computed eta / 0.02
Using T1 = 1.04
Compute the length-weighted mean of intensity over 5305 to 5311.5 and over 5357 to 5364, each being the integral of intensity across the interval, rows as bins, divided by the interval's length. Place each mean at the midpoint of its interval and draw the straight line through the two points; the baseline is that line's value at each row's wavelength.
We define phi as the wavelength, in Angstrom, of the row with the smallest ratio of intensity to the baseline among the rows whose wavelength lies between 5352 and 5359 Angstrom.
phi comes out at 5352.63 Angstrom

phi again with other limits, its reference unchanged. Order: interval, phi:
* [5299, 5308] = 5299.89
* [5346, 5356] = 5346.47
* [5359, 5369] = 5368.67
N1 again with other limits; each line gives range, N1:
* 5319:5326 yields 12.8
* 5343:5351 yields 12.9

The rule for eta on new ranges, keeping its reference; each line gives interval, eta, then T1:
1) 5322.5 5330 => 0.57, 3.69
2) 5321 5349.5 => 0.30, 1.99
